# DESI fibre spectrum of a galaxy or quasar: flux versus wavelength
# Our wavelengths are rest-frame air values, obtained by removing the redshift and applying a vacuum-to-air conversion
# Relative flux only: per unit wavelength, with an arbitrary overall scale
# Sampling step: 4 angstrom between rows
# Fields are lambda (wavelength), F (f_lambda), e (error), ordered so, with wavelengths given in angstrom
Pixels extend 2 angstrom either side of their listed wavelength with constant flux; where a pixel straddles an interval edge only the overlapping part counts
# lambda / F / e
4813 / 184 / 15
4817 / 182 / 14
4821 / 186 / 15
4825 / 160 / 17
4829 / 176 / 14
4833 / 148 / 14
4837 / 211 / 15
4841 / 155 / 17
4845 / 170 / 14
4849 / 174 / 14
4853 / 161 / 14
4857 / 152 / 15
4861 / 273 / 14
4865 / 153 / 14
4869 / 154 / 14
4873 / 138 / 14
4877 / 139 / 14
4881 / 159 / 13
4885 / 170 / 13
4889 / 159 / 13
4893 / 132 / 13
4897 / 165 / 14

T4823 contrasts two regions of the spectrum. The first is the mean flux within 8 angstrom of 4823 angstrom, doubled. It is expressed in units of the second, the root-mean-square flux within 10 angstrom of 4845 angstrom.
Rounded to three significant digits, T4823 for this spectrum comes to 2.01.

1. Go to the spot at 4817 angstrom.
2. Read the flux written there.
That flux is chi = 182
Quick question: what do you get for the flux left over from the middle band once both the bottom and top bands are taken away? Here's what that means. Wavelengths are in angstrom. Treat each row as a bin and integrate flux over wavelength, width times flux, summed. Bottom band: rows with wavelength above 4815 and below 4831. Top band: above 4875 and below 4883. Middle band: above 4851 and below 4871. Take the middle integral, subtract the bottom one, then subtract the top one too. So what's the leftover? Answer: -436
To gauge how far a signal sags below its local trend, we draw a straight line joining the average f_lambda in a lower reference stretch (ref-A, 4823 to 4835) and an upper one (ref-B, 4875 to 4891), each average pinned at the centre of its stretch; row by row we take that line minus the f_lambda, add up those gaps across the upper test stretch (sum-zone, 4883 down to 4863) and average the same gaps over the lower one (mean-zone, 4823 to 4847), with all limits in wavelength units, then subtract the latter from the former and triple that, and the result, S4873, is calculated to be 163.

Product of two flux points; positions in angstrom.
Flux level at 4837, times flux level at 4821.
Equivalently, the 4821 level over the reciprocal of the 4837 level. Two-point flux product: 39246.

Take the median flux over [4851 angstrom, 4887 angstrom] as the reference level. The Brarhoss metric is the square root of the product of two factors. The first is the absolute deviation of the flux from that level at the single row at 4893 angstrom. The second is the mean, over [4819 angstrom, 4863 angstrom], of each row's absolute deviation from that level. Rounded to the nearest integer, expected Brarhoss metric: 24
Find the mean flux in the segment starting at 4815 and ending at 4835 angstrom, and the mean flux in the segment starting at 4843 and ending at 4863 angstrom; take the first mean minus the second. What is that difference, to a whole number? -16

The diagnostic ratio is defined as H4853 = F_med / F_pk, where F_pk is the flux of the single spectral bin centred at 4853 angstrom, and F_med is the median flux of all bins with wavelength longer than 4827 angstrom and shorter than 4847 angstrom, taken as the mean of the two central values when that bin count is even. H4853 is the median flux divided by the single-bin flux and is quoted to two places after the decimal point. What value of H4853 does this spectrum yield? 1.06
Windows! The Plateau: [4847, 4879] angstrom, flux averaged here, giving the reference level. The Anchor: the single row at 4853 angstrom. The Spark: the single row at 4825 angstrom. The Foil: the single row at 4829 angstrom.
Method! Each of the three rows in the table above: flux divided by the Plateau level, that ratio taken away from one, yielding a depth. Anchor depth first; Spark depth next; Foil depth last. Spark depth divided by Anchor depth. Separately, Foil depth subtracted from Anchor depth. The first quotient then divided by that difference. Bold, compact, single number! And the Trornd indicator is 13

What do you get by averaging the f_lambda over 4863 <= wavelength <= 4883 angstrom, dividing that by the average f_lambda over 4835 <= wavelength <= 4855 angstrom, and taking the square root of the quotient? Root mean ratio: 0.92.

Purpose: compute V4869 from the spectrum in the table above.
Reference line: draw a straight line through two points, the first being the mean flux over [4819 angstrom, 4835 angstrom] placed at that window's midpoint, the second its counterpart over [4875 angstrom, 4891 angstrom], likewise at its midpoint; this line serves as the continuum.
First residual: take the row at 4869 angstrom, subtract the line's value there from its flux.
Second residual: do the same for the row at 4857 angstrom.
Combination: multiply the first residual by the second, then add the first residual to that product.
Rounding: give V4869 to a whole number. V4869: 48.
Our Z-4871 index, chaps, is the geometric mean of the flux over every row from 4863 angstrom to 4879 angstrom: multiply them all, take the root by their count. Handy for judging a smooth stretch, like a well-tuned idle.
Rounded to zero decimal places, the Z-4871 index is 146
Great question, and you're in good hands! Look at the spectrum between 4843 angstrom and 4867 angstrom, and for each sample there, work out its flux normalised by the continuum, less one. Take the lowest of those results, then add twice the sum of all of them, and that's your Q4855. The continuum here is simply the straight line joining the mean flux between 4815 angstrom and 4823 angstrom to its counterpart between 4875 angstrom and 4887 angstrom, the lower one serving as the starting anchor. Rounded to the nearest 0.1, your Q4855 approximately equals 0.8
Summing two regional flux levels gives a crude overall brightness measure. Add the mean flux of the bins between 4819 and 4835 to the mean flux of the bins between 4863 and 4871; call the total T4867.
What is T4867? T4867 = 321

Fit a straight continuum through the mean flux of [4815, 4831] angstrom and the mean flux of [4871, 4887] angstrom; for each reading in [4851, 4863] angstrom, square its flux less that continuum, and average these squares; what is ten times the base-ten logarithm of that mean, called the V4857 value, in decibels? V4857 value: 36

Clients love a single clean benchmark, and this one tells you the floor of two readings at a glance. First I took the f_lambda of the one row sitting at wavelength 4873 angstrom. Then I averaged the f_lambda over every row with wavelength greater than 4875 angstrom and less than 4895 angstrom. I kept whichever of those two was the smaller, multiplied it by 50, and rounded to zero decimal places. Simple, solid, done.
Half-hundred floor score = 6900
